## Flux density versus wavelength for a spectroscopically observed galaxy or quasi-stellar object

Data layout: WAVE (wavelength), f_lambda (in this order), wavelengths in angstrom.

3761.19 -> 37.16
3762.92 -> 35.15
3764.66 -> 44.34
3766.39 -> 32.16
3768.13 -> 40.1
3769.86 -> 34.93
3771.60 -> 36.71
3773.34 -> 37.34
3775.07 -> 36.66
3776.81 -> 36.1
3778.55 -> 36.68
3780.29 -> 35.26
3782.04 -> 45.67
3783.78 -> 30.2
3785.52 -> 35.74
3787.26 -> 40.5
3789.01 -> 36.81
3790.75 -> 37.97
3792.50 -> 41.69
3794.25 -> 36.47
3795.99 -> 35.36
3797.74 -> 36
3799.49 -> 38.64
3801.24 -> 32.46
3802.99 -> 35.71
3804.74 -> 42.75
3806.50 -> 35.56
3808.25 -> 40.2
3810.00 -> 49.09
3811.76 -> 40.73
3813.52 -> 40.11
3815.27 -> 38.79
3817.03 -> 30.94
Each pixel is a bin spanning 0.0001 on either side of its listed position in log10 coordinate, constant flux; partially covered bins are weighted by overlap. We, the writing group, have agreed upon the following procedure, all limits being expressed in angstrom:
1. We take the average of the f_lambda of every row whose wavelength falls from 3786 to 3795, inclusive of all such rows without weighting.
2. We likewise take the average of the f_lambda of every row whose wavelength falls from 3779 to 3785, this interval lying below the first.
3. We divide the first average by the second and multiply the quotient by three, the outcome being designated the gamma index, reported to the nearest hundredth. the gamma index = 3.13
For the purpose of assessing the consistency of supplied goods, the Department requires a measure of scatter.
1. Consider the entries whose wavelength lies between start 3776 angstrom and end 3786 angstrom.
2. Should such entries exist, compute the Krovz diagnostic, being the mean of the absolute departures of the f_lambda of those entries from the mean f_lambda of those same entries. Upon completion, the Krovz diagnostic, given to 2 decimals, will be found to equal 3.04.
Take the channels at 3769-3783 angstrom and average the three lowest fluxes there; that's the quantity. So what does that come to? 35.4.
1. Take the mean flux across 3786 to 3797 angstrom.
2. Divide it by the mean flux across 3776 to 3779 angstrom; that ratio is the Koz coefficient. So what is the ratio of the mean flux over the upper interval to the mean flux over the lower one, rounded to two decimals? 1.05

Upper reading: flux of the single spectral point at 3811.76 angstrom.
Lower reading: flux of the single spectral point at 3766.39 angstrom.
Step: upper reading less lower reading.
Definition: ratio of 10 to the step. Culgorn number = 1.2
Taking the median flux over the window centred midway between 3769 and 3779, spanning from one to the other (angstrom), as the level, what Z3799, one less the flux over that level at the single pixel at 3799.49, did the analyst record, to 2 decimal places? -0.05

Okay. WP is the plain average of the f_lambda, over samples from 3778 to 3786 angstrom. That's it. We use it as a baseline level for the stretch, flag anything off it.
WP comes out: 36.7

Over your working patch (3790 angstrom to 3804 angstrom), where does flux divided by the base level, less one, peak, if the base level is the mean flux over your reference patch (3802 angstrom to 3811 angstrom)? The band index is 3792.50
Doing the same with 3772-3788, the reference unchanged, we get 3782.04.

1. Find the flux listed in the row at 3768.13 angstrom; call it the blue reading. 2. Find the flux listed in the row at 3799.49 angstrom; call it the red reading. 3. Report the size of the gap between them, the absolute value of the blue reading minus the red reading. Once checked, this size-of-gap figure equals 1.46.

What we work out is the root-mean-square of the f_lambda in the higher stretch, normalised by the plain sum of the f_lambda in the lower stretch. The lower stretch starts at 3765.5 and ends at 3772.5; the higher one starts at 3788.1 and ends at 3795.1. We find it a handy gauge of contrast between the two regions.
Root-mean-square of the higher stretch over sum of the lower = 0.266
